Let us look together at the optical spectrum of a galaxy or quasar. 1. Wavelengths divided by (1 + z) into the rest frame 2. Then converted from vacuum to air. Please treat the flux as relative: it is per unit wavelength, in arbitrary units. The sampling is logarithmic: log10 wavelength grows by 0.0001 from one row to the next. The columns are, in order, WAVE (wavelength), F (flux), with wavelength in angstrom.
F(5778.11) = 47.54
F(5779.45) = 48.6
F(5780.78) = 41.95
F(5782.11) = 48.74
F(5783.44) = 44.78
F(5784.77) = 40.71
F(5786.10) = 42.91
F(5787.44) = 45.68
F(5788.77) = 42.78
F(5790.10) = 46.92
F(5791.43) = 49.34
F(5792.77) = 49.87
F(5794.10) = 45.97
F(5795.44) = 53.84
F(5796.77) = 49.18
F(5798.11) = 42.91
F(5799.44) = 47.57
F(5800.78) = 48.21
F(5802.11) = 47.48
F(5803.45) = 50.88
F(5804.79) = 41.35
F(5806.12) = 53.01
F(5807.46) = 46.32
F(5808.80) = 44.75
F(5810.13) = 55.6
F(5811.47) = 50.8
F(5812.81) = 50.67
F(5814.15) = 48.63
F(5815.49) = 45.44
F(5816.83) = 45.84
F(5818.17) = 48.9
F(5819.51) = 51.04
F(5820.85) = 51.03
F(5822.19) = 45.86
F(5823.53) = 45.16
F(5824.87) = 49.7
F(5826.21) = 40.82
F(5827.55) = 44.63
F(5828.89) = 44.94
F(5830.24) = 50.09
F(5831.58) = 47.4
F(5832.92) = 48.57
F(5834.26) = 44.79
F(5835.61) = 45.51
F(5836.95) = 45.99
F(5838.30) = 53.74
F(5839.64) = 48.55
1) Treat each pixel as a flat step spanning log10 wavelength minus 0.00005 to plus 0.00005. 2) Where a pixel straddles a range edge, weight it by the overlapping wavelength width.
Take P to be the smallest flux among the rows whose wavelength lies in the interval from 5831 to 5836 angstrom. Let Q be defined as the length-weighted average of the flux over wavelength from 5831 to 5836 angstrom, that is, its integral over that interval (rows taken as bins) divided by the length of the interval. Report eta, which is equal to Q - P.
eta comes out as 2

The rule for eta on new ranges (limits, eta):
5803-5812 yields 8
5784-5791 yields 3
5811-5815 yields 1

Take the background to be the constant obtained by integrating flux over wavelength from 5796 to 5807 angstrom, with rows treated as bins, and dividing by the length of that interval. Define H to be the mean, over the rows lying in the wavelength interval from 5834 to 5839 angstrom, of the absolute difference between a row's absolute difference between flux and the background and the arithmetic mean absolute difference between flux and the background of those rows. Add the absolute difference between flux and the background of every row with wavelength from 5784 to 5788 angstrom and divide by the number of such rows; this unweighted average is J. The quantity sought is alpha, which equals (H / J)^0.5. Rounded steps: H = 1.47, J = 4.5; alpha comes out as 0.57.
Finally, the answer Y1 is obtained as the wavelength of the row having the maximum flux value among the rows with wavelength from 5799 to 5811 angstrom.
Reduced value 5810.13 angstrom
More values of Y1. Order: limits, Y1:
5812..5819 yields 5812.81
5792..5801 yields 5795.44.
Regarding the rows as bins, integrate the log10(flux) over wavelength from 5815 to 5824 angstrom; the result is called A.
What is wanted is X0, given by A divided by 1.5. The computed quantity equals 10.1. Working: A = 15.10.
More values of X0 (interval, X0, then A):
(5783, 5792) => 9.9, 14.85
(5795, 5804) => 10.1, 15.16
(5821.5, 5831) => 10.5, 15.78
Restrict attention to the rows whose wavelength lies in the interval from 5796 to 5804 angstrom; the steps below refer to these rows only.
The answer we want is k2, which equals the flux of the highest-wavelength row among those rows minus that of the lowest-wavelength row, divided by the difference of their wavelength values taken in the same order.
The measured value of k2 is 0.3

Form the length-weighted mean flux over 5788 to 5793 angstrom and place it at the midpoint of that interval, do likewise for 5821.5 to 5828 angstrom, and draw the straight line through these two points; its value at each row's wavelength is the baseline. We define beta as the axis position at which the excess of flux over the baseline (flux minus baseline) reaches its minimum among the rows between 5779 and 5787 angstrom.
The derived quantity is 5784.77 angstrom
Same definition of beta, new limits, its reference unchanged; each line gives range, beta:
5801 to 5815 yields 5804.79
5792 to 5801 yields 5798.11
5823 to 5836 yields 5826.21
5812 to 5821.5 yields 5815.49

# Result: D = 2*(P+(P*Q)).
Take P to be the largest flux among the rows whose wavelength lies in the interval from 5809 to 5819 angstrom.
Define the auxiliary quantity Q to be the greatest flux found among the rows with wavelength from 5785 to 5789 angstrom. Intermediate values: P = 55.6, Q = 45.68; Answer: 5191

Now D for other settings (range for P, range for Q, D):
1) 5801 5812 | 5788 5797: 6098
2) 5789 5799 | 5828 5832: 5501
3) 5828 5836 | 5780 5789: 4983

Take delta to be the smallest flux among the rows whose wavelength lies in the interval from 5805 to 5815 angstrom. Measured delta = 44.75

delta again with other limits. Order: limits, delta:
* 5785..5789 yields 42.78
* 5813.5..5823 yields 45.44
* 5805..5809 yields 44.75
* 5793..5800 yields 42.91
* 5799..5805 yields 41.35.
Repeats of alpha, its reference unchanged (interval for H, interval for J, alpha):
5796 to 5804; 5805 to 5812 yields 0.60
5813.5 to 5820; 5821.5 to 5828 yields 0.46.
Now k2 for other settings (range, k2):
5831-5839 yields 0.9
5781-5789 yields -0.9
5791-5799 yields -1.0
